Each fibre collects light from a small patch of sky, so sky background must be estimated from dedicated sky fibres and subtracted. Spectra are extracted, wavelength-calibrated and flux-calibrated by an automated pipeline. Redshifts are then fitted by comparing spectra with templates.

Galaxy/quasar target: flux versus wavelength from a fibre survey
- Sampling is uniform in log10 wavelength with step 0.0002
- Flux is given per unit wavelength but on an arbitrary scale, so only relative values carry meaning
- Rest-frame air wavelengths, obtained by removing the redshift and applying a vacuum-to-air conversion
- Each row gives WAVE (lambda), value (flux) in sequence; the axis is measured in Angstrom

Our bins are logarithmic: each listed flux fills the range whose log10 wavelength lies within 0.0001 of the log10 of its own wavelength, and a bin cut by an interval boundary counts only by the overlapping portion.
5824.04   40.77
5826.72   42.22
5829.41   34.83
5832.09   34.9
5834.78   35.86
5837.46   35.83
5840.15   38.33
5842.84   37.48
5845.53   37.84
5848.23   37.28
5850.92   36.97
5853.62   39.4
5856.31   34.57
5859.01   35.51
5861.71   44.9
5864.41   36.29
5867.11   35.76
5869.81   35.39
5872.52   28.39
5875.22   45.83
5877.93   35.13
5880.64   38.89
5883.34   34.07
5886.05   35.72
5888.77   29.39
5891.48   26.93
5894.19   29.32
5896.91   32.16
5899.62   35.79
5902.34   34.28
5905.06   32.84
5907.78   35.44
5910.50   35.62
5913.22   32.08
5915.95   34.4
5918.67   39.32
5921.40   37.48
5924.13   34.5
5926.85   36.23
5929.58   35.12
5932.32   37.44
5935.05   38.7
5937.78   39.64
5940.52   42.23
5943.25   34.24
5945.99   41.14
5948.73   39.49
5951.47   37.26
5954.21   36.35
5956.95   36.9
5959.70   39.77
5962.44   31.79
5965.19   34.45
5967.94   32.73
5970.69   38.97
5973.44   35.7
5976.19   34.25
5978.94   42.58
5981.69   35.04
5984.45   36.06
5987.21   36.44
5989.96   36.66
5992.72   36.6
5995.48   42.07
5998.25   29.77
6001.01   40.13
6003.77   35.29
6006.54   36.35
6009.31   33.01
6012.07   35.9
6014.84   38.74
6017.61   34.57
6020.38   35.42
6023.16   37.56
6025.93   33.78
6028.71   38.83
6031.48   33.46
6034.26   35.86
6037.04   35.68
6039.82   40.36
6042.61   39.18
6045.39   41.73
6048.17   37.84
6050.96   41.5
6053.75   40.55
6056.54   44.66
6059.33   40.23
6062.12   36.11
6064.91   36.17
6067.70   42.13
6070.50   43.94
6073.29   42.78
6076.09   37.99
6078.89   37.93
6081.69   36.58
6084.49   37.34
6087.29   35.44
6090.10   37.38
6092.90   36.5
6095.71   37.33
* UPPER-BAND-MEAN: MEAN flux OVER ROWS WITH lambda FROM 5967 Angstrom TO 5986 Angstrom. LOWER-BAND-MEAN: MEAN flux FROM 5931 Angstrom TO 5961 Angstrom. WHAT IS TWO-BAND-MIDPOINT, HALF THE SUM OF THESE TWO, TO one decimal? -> 37.5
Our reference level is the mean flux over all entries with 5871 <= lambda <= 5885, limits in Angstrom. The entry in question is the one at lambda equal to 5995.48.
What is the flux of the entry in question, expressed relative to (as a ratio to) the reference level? 1.15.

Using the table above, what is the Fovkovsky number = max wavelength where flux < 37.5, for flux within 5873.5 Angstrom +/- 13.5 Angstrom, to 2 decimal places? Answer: 5886.05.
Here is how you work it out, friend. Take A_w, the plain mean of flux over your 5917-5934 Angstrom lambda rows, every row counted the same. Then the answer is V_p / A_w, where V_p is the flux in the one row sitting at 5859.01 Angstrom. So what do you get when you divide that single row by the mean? 0.968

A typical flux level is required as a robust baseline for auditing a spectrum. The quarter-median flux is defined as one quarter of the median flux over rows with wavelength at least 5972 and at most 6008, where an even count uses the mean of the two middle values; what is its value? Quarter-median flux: 9.1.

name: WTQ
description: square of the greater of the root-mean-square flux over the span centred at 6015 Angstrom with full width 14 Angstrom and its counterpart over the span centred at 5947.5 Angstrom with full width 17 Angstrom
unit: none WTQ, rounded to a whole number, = 1486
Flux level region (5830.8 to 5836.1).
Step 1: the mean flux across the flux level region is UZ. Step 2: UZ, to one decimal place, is 35.4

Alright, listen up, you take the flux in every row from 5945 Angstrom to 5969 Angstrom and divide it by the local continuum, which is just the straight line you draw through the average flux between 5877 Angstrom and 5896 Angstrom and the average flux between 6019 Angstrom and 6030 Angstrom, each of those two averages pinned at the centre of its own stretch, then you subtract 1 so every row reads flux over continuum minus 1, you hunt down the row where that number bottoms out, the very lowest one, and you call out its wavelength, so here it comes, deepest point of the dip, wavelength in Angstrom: 5962.44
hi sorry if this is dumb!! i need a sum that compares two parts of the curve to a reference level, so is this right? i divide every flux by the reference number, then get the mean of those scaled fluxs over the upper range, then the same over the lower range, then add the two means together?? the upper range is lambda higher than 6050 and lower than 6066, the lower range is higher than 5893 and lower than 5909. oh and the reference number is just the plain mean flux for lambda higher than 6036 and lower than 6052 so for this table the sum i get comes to 1.86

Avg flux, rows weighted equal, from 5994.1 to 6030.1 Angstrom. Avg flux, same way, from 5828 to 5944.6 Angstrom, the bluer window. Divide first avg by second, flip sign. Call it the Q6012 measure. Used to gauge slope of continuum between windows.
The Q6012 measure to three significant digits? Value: -1.01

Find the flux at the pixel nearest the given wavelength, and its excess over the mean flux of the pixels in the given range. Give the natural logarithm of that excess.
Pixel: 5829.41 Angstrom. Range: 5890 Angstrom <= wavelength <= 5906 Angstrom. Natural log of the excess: 1.1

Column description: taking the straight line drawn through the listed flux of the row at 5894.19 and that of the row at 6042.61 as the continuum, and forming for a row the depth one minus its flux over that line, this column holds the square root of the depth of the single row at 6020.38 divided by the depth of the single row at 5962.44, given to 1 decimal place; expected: 1.0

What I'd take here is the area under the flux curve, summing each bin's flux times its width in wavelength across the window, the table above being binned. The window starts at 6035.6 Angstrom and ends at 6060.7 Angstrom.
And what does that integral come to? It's 1008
